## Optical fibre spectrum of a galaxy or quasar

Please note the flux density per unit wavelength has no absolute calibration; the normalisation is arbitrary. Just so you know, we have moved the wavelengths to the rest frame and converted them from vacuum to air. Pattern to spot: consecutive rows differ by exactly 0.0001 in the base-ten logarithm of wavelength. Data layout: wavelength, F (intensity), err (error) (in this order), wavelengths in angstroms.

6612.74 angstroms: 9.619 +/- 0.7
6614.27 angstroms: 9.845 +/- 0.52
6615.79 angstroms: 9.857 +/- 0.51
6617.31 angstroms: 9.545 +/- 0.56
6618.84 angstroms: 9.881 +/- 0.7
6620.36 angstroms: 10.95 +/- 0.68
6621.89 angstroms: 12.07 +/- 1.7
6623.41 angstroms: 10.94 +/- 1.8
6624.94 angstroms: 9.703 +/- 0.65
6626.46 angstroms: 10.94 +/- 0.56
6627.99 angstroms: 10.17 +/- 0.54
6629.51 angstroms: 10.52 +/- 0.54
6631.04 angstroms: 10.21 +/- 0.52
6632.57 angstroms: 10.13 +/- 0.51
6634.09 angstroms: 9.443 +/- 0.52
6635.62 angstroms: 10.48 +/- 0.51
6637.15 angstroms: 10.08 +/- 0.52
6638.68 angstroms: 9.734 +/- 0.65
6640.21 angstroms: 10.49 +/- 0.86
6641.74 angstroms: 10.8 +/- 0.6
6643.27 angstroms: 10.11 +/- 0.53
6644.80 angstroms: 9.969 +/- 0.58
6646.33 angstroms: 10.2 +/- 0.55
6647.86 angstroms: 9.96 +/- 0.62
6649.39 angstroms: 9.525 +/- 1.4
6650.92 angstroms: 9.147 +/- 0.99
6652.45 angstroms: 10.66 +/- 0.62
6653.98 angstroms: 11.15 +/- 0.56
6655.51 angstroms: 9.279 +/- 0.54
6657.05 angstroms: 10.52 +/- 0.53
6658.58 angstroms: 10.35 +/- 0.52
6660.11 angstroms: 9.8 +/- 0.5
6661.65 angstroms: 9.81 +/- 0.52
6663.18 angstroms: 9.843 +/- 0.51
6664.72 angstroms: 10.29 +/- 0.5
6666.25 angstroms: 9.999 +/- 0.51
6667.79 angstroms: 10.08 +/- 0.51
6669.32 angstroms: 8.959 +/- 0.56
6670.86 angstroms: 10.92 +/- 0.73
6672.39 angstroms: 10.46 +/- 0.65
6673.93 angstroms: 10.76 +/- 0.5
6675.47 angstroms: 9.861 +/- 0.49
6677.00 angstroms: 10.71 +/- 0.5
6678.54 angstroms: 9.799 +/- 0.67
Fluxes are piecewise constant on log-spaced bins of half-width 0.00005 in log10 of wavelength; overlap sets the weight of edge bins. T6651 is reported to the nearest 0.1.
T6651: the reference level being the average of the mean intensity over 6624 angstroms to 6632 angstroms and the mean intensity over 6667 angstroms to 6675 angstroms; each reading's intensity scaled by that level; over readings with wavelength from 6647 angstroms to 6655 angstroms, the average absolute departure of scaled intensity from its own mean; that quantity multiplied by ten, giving 0.6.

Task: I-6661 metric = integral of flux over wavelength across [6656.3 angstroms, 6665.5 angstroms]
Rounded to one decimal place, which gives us 93.0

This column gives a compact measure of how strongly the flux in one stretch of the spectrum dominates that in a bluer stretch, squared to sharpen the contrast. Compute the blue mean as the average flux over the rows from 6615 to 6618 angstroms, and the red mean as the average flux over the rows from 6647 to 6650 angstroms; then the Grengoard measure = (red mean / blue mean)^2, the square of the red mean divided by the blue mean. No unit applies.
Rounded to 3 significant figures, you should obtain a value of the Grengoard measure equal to 1.01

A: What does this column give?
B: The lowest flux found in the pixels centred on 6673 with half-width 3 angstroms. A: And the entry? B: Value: 9.861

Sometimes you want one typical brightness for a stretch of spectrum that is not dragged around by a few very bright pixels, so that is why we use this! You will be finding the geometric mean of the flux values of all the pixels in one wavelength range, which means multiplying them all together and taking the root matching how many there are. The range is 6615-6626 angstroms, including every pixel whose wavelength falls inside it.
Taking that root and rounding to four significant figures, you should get 10.39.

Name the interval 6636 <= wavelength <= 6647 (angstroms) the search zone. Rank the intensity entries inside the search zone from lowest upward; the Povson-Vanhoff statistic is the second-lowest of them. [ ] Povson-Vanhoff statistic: 9.969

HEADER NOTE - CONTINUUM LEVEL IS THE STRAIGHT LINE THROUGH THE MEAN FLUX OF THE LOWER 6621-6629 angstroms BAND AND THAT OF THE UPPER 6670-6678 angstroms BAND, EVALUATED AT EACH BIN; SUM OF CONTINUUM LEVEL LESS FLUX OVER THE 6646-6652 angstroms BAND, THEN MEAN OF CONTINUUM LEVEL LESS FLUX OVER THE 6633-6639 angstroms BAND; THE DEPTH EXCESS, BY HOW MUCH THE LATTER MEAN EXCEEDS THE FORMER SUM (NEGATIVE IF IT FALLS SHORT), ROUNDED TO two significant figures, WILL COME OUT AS -3.0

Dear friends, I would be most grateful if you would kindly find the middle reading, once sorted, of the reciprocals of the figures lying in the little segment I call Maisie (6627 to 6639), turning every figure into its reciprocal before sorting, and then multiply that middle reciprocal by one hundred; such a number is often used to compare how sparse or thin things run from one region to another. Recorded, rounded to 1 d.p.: 9.9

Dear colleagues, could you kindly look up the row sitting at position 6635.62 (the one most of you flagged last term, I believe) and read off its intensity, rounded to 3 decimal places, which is 10.480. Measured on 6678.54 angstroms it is 9.799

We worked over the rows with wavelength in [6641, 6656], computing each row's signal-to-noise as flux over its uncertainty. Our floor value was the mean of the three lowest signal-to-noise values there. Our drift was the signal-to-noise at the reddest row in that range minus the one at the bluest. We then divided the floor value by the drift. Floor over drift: -13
